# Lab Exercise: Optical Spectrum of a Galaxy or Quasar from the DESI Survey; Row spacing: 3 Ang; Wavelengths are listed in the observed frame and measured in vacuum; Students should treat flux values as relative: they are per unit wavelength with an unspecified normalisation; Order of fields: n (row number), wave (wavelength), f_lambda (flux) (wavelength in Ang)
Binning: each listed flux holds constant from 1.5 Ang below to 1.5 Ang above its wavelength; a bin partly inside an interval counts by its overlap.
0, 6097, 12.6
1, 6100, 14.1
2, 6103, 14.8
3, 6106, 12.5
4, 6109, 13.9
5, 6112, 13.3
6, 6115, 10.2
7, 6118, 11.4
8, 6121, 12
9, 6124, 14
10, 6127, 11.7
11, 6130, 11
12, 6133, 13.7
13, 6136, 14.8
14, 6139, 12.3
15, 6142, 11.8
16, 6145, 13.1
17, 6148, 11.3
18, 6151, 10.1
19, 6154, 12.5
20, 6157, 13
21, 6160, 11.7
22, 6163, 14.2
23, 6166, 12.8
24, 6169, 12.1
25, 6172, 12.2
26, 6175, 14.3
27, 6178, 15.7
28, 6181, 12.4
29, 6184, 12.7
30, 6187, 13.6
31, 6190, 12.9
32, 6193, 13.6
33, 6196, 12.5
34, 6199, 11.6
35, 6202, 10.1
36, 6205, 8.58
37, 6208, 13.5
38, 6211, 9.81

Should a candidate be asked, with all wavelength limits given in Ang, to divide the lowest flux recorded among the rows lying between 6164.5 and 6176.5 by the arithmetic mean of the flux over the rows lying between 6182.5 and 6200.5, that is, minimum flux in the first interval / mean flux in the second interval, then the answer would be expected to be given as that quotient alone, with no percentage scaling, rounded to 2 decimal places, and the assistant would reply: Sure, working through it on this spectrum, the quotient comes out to 0.94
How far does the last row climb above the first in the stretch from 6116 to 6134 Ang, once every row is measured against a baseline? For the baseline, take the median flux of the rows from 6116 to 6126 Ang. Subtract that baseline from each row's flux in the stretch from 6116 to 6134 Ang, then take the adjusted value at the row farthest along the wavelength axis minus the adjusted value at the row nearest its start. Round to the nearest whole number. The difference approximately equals 2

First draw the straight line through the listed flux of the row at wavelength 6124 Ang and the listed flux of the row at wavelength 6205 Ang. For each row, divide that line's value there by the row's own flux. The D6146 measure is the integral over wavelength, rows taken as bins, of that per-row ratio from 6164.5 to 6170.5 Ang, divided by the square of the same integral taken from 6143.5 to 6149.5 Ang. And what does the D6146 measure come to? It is 0.140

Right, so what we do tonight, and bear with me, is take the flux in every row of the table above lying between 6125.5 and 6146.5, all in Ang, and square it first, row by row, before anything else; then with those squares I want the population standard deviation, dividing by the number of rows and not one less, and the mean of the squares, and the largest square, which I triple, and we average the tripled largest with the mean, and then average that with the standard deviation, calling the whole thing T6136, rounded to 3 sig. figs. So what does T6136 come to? 220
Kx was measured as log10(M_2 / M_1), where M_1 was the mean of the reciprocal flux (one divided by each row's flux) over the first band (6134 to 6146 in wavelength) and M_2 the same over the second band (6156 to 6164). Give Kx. 0.00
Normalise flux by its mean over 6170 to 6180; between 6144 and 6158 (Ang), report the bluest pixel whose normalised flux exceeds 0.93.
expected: 6145 Ang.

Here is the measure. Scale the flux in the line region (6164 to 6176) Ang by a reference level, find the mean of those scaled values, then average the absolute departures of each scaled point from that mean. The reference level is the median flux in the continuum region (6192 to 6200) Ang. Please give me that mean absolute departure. 0.058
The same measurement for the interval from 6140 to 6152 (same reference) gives 0.070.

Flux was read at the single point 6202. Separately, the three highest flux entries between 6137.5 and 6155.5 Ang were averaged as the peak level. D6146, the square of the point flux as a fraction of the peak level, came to 0.64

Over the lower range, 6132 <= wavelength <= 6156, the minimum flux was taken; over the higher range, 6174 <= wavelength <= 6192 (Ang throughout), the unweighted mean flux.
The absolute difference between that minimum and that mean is 3.5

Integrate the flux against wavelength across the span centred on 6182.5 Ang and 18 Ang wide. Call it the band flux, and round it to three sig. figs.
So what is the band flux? 245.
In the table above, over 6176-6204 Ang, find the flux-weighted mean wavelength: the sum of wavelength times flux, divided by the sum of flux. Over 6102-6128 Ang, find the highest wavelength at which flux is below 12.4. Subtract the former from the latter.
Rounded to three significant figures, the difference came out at -62.3 Ang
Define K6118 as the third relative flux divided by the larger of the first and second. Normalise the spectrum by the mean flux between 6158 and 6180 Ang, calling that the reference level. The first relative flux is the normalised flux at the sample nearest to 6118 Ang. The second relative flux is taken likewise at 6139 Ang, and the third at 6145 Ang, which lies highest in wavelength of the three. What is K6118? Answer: 1.07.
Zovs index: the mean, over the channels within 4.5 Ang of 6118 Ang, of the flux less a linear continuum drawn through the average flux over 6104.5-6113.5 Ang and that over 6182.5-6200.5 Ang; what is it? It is -2.0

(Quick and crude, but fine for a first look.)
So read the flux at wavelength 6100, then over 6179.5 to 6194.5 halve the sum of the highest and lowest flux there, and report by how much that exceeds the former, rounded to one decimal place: -1.1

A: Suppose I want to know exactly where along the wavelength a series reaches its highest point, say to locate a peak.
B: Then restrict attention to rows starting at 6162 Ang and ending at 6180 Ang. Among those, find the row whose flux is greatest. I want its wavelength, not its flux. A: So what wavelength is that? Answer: 6178 Ang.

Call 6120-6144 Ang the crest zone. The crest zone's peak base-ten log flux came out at 1.17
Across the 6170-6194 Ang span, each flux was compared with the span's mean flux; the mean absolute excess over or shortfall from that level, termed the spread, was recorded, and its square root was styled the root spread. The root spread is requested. 0.94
